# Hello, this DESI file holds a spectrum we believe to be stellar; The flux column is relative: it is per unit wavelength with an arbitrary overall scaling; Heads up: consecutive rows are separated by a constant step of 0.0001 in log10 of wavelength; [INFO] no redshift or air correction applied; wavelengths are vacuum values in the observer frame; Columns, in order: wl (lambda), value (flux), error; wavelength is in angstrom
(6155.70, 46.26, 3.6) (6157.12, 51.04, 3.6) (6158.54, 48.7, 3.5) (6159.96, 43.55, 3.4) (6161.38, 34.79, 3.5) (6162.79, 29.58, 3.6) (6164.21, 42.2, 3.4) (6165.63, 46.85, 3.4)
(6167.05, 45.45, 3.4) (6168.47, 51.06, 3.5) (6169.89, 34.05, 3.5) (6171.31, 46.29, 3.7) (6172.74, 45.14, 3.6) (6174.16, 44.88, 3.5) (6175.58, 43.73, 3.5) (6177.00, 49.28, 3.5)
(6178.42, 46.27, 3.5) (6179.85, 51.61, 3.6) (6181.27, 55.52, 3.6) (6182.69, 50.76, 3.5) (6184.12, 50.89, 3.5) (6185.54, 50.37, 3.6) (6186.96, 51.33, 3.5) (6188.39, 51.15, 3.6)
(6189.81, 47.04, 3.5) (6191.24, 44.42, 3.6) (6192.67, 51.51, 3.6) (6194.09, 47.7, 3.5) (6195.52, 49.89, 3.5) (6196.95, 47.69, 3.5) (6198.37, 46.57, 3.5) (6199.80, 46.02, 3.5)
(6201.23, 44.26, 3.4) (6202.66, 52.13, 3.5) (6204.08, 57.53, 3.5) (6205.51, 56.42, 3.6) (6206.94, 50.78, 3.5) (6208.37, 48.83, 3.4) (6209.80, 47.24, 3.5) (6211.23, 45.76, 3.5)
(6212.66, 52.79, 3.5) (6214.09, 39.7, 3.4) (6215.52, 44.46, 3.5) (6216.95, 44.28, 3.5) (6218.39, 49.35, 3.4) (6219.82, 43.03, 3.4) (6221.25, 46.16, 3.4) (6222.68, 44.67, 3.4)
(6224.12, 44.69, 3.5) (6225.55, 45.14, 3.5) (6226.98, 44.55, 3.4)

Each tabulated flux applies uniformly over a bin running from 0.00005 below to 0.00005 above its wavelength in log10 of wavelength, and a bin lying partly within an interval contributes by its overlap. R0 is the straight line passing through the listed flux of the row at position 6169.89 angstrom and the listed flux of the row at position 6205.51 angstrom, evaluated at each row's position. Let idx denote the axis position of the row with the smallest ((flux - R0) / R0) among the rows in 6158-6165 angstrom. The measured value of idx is 6162.79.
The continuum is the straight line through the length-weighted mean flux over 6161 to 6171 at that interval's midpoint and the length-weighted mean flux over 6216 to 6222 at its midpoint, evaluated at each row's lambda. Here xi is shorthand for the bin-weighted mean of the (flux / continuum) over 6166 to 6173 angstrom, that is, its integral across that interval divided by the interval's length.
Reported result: 1.07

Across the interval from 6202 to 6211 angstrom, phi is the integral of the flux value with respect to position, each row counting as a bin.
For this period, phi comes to 467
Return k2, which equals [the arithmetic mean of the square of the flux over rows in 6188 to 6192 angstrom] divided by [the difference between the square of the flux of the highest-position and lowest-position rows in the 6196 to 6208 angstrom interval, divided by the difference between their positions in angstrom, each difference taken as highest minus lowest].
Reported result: 74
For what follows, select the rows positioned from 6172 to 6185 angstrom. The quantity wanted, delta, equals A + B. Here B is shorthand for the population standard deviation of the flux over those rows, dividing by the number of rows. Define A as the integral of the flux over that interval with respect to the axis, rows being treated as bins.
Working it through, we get 637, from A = 633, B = 3.7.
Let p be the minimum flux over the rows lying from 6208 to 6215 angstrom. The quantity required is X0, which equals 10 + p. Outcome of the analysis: 49.7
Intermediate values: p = 39.7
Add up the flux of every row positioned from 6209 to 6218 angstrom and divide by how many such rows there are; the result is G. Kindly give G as 46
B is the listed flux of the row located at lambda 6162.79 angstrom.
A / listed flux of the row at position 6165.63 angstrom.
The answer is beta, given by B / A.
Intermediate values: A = 46.85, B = 29.58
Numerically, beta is 0.63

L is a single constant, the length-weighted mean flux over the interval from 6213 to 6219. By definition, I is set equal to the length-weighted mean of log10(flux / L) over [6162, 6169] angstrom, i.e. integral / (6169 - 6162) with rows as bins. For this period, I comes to -0.03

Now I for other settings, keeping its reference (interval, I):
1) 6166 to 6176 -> -0.01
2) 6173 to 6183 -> 0.03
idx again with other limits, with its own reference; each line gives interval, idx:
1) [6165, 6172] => 6169.89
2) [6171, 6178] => 6175.58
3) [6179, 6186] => 6185.54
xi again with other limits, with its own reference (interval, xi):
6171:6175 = 1.09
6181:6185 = 1.22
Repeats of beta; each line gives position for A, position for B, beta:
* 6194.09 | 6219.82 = 0.90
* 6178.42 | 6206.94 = 1.10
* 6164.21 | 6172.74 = 1.07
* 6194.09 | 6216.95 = 0.93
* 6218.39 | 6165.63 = 0.95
